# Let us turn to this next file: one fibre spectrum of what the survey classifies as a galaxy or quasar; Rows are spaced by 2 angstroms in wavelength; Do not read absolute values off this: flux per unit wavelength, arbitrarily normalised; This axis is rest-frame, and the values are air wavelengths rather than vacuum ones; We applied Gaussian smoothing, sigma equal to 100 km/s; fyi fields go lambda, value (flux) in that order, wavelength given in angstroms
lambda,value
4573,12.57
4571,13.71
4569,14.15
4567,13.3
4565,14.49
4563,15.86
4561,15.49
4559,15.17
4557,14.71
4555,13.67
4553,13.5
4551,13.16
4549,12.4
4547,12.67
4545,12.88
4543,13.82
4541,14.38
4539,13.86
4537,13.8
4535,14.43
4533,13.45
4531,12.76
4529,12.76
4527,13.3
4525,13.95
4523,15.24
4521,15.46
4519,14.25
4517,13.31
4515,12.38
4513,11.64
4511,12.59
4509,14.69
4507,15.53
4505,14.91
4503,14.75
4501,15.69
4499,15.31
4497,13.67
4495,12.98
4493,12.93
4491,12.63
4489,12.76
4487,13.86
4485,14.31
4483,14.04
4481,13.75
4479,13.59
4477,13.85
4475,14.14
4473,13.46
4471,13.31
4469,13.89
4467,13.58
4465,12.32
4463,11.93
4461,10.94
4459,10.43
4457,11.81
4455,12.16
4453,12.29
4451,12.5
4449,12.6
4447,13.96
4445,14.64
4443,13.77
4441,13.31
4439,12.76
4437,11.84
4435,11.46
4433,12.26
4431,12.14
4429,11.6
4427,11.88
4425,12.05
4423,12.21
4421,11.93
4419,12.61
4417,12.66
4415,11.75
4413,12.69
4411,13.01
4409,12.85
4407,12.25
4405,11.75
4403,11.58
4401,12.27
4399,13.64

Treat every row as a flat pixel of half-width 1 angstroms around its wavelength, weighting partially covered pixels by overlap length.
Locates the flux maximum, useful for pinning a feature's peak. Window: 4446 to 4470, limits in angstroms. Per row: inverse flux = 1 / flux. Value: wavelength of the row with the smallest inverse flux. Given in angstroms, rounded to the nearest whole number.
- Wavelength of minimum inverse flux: 4447 angstroms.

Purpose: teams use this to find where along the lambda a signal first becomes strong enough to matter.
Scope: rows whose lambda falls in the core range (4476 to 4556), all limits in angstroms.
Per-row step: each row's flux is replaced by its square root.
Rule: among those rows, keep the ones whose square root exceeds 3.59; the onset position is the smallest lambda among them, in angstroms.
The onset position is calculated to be 4477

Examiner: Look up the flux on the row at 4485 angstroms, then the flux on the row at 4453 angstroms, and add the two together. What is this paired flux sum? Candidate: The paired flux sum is 26.6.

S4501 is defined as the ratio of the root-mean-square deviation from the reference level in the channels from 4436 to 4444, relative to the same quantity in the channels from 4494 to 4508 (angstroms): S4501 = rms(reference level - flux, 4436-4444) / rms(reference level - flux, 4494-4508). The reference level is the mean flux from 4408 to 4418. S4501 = 0.3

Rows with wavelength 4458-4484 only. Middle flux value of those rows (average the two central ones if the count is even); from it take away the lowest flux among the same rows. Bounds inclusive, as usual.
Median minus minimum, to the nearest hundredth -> 3.15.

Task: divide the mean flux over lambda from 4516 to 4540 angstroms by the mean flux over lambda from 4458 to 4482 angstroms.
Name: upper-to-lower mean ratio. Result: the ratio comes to 1.07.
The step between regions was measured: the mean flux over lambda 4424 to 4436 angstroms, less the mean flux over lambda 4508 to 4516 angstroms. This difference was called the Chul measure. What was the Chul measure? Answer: -0.93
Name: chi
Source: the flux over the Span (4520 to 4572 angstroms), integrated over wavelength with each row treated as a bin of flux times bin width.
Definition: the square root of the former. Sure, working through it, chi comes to 26.9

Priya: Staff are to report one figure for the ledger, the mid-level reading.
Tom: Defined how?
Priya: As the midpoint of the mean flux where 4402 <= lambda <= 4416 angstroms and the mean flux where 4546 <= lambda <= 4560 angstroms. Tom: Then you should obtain 12.9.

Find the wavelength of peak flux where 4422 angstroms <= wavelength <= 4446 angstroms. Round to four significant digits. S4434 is 4445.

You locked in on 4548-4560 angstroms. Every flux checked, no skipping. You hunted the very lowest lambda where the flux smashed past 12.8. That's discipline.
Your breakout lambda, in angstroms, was 4551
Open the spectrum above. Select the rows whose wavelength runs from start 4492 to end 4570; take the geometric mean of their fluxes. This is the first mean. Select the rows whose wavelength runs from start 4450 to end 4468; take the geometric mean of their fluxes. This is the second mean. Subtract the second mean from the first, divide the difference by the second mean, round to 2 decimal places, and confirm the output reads 0.16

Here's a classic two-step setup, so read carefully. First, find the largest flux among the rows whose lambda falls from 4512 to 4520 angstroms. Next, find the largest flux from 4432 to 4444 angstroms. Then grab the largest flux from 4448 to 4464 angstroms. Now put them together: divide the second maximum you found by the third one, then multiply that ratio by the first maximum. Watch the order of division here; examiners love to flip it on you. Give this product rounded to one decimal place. 15.6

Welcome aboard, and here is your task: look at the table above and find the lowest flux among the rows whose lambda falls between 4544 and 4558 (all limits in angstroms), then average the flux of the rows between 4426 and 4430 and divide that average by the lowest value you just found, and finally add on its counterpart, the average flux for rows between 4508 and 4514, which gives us 13.9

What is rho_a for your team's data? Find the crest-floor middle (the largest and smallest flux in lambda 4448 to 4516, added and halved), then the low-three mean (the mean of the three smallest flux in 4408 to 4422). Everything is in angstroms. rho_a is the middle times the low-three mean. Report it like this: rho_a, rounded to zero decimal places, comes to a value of 158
